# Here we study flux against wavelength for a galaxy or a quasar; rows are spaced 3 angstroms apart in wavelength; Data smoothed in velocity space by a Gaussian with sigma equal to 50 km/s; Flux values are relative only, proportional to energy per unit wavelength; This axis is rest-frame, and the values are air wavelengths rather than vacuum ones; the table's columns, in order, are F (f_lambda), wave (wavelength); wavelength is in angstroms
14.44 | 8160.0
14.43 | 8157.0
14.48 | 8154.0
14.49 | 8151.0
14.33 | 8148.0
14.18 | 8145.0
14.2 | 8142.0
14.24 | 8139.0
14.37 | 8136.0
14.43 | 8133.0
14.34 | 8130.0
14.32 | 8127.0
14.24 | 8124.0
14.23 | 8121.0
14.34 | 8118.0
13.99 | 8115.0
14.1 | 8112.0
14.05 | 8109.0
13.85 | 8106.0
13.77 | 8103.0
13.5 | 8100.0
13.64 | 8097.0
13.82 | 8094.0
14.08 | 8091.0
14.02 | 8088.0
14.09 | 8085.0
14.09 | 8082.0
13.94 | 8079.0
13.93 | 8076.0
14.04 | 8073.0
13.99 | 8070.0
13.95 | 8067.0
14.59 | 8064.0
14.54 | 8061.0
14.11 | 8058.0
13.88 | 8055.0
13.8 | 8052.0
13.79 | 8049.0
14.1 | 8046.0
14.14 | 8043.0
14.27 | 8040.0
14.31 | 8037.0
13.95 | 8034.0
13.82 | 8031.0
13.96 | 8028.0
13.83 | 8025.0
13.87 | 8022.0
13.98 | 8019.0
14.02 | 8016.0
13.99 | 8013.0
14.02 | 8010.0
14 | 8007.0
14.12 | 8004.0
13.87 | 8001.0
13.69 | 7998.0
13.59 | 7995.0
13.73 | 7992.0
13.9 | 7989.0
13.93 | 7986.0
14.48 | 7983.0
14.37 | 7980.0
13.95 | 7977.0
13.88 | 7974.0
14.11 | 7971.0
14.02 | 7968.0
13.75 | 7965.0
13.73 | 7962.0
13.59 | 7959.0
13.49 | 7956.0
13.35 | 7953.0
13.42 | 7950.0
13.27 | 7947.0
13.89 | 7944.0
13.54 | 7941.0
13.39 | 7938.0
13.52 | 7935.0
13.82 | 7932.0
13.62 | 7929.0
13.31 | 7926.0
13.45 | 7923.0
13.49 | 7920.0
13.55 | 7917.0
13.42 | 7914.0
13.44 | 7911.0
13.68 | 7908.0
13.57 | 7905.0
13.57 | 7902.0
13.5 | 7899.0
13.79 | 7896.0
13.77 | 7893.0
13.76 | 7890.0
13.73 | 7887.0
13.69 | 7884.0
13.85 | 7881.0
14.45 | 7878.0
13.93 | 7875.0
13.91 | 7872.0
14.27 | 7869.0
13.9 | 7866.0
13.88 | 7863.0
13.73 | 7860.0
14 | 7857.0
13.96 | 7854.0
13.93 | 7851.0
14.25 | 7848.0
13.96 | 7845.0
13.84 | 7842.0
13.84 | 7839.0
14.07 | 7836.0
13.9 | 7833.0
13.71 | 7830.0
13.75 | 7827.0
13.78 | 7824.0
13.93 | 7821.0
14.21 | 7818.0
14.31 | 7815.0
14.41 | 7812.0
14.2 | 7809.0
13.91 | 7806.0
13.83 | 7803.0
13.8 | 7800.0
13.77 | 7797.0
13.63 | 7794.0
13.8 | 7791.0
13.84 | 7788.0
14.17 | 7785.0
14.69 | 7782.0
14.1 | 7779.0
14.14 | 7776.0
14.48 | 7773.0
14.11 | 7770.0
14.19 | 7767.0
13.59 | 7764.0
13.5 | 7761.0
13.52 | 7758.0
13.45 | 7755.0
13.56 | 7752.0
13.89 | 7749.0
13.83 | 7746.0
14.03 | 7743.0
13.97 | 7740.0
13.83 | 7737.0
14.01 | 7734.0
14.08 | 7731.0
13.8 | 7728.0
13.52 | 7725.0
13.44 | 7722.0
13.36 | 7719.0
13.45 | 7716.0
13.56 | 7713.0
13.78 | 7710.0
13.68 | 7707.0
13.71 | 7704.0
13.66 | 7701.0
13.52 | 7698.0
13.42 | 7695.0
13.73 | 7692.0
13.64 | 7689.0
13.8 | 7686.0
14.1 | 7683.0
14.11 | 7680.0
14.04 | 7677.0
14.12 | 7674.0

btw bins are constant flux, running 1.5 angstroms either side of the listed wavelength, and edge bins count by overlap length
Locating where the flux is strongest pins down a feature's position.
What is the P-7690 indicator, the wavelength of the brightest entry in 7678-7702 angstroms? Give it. 7680.0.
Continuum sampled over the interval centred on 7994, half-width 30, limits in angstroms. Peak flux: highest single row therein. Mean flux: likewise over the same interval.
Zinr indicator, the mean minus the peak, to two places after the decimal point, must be -0.52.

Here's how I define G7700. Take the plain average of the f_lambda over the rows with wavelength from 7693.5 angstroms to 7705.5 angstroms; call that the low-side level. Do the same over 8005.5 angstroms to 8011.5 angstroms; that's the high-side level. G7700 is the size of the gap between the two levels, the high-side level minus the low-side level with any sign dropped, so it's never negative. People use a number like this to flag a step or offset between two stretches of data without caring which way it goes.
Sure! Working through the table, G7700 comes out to 0.43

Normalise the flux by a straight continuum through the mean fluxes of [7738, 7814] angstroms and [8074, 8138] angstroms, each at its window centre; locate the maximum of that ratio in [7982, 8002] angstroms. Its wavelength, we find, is 7983.0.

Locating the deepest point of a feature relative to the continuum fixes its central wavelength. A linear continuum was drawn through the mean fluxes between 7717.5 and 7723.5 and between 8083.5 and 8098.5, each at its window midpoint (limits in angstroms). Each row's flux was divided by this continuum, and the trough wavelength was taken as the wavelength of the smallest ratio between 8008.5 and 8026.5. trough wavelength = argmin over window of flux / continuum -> 8025.0 angstroms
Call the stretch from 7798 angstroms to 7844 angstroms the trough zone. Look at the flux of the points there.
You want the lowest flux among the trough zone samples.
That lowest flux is 13.71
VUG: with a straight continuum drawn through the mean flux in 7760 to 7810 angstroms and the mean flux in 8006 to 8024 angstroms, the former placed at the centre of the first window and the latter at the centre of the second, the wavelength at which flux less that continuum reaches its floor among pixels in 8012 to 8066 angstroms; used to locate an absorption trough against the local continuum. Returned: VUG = 8049.0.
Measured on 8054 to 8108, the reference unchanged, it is 8100.0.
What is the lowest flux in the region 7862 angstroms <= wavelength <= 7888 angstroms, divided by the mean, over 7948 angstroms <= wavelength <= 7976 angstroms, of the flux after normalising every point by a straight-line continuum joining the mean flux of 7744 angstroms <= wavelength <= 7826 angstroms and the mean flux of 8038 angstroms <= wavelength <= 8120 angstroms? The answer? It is 14.0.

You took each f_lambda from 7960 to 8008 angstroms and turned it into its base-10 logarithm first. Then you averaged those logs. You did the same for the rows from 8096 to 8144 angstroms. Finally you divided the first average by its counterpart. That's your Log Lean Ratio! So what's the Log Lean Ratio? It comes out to 1.00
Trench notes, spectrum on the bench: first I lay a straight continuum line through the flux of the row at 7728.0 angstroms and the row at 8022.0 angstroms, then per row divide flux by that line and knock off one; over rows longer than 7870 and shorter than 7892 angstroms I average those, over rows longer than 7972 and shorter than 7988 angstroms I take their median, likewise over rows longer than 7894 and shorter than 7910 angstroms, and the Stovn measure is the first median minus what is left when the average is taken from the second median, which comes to 0.03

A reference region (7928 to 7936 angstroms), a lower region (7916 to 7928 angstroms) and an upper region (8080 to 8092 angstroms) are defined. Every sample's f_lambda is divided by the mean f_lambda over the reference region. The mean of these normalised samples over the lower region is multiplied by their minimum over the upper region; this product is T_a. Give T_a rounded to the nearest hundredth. 1.01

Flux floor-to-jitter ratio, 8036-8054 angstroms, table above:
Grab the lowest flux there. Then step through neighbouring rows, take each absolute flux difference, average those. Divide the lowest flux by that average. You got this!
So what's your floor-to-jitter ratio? 130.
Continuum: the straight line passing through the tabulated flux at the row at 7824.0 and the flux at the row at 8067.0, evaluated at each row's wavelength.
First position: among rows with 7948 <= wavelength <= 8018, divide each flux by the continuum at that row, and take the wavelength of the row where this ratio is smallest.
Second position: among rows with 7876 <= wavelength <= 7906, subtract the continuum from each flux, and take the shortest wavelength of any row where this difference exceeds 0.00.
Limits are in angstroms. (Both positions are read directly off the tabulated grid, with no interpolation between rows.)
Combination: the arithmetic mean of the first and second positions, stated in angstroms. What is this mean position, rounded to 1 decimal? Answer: 7915.5 angstroms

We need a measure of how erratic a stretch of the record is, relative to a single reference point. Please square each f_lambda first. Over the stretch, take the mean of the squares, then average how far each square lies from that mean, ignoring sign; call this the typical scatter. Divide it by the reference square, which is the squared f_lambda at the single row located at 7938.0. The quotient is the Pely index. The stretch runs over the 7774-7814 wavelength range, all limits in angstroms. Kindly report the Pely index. 0.0381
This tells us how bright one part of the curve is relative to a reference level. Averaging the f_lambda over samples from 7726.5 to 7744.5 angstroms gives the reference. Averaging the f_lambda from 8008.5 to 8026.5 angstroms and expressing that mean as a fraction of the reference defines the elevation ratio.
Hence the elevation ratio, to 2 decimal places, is 1.00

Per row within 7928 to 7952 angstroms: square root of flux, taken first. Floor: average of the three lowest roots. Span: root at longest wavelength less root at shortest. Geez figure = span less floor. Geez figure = -3.68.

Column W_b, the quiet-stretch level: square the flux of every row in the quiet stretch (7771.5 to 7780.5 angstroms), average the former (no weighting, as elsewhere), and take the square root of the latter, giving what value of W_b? 14.24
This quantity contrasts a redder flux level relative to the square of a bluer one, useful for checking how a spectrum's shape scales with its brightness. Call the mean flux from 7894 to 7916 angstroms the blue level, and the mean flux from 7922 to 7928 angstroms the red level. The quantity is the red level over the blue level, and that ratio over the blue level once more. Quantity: 0.0727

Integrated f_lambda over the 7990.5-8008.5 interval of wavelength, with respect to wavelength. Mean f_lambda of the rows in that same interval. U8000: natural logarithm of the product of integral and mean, 8.1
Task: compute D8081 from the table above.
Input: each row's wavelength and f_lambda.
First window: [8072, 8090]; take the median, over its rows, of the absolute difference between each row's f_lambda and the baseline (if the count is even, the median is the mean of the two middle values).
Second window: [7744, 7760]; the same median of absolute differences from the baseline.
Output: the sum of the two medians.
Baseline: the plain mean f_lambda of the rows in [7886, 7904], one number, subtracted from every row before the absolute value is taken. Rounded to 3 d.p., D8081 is 0.510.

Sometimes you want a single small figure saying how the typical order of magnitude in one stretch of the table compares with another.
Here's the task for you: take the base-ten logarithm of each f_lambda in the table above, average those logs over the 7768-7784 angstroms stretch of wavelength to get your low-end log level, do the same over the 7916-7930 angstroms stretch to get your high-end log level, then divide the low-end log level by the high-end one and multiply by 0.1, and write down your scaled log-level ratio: 0.1023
